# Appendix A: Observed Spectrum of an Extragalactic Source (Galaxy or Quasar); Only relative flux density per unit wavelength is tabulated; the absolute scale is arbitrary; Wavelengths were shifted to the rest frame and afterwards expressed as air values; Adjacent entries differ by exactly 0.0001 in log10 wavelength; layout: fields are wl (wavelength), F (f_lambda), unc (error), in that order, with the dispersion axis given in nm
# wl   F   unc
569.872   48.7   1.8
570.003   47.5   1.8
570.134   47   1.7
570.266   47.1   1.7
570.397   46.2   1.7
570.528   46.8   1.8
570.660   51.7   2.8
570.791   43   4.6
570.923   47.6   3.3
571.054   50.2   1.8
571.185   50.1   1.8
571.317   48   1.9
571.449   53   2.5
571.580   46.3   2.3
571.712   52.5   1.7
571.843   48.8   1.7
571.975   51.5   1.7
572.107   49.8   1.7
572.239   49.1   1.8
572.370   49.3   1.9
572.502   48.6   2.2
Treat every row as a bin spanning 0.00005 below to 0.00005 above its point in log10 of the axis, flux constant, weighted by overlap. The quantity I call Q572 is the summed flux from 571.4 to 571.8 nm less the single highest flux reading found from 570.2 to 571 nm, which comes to 100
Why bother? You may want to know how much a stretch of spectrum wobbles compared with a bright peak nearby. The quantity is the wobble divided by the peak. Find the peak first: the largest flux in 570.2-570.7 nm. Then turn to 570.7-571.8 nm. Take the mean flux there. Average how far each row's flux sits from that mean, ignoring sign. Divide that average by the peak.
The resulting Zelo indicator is 0.051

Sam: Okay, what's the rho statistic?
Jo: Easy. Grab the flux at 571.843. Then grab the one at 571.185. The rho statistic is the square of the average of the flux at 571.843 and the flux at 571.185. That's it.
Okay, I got 2445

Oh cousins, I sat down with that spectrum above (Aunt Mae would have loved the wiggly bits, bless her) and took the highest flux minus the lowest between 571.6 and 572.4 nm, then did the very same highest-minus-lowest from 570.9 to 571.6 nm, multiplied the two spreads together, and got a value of 25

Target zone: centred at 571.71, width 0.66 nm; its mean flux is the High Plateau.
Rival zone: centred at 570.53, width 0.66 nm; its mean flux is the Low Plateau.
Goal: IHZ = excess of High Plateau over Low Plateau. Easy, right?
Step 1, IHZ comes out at 3.5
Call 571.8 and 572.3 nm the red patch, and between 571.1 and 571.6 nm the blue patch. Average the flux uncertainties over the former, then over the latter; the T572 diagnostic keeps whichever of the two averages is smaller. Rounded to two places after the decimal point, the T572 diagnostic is 1.72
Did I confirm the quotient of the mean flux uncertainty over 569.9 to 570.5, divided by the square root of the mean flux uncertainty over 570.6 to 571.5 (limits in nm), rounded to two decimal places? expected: 1.06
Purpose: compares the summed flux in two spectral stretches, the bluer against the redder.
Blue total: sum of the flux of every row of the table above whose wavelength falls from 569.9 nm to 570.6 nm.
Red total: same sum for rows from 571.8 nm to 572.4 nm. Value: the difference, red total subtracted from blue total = -13.9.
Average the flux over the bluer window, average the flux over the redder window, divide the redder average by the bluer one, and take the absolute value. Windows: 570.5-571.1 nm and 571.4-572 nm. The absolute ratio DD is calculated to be 1.05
